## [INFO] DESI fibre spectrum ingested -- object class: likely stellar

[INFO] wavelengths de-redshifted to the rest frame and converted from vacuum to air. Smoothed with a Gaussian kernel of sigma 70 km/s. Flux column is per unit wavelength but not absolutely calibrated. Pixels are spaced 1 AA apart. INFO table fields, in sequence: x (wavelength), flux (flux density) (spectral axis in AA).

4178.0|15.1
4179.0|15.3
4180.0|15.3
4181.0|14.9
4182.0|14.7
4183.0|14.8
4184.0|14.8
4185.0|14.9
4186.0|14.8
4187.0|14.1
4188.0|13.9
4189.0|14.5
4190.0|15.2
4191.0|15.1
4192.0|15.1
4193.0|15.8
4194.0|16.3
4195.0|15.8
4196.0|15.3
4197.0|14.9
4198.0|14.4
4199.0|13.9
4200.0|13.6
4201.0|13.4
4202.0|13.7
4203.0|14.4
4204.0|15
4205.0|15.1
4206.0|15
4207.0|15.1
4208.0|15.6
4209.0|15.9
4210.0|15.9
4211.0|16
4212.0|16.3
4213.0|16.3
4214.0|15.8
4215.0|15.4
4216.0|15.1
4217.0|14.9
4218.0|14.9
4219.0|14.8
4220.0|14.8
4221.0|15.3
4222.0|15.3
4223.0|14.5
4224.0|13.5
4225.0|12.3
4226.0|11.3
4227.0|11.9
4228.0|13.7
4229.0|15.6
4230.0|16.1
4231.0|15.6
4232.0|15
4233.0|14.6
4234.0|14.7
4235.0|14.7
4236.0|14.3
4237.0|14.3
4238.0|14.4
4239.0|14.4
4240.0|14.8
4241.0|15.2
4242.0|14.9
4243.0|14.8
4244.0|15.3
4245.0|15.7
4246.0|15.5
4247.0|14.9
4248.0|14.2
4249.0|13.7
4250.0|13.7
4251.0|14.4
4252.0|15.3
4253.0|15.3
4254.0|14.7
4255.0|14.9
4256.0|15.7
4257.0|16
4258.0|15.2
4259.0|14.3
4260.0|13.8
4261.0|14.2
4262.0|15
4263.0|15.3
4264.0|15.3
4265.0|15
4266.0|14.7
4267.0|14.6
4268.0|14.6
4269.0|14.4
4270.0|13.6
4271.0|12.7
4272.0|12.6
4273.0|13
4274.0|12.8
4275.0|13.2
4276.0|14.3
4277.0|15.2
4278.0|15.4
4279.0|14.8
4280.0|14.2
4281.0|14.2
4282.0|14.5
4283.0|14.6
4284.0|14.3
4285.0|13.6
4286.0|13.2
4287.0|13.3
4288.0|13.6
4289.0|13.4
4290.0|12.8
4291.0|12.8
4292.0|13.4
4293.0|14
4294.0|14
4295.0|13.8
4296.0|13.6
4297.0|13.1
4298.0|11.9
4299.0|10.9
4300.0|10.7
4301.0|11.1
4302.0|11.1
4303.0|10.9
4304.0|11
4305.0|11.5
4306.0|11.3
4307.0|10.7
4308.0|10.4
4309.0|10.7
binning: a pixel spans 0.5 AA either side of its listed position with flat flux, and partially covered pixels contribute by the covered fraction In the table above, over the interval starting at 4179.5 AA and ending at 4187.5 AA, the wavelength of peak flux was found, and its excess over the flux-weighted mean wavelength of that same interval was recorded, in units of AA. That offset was -3.5 AA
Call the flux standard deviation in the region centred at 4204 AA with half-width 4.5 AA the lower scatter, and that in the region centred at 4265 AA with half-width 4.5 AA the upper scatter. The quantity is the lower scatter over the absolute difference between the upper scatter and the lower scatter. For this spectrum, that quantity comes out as 1.9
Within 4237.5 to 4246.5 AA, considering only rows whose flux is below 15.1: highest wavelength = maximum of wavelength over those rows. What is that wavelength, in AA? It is 4243.0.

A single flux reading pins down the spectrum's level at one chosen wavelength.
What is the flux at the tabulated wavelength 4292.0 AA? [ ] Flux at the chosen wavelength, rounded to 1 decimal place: 13.4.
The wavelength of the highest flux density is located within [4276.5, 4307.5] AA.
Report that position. 4278.0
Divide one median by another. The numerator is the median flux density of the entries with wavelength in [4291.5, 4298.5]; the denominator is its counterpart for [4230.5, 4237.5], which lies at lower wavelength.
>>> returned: 0.93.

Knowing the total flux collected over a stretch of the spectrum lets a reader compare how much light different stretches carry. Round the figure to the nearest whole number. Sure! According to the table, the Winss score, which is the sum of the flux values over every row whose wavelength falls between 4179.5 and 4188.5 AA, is 132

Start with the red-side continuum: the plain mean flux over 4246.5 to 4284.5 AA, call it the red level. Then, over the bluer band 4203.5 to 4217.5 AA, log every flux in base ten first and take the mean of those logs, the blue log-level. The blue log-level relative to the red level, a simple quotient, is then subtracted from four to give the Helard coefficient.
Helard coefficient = 3.918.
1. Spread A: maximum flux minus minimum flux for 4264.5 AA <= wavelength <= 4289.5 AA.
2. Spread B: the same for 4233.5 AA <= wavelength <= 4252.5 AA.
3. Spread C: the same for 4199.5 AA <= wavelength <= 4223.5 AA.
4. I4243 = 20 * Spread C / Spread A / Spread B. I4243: 10.4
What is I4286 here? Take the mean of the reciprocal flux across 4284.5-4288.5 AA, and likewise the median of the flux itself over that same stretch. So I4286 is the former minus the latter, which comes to -13.38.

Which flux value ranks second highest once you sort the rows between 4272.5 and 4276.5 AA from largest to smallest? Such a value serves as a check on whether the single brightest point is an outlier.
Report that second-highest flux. 13.2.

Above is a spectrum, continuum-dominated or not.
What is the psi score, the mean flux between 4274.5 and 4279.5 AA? 14.6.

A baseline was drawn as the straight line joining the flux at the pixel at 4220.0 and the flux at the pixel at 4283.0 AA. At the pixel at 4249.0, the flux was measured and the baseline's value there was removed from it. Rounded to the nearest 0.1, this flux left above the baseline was -1.0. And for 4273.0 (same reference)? -1.6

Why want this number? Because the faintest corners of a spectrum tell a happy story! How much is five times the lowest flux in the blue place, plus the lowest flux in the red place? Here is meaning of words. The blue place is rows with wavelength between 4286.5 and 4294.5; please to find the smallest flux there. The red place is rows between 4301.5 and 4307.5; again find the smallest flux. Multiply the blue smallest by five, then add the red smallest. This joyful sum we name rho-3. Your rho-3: 75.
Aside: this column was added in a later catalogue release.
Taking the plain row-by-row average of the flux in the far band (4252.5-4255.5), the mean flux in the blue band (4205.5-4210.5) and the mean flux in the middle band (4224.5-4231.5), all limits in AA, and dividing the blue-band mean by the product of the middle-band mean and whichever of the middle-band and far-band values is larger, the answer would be 0.075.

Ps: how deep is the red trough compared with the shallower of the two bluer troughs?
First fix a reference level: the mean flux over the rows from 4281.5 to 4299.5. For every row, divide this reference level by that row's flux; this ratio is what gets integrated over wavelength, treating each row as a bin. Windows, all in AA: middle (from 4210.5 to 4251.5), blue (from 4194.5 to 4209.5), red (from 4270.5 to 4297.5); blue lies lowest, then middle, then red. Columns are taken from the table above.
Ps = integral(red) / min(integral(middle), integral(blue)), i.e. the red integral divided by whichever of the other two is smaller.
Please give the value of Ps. 1.9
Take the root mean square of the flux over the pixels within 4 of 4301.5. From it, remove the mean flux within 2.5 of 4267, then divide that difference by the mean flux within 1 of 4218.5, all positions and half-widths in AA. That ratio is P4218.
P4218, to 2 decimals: -0.24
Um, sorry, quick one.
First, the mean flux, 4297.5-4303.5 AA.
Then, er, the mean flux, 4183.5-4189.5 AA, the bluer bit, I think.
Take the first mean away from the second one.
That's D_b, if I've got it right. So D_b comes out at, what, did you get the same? 3.4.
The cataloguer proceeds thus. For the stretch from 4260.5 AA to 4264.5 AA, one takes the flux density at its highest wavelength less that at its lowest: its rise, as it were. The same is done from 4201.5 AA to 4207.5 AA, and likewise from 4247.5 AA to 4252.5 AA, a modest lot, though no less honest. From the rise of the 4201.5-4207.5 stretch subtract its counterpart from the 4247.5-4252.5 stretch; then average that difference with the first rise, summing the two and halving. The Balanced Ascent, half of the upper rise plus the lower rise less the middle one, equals 0.7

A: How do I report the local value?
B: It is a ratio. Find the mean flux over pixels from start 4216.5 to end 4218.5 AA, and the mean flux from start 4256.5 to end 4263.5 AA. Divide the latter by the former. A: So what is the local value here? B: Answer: 1.00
